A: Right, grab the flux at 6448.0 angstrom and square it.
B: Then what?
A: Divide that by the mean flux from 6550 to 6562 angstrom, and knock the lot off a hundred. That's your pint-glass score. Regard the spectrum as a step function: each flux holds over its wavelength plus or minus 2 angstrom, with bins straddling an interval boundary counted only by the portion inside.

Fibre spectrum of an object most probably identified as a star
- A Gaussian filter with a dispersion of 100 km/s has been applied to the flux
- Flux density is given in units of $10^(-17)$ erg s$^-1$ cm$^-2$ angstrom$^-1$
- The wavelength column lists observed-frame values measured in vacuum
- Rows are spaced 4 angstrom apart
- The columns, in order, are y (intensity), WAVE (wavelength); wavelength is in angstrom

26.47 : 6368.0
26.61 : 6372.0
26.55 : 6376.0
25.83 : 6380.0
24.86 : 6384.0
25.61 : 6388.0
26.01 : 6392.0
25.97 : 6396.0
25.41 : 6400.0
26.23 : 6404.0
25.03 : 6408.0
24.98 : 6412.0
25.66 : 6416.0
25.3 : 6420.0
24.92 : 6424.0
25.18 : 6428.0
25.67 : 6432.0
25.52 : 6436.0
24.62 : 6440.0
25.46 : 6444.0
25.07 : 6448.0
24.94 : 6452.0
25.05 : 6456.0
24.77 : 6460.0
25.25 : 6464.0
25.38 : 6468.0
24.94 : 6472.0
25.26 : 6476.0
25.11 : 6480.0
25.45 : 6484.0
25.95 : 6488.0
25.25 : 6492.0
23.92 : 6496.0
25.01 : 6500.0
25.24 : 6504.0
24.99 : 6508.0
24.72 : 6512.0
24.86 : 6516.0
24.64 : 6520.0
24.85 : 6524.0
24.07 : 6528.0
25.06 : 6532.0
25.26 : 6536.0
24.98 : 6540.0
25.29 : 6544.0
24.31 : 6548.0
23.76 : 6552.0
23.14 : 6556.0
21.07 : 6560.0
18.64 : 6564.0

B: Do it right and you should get 72.3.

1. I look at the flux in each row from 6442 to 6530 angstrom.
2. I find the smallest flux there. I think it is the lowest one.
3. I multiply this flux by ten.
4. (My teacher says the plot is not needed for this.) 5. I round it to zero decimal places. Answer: 239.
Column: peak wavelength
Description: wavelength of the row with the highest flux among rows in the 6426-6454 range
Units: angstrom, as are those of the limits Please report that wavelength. 6432.0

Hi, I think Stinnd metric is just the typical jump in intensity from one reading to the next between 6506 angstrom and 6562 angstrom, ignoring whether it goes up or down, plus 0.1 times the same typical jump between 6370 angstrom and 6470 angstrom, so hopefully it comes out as 0.63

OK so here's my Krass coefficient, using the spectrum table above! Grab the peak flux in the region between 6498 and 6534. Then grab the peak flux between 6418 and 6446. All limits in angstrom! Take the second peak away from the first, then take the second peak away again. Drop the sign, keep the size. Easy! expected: 26.1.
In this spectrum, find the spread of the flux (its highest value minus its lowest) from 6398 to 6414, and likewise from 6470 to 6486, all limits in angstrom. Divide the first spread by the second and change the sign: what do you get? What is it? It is -2.5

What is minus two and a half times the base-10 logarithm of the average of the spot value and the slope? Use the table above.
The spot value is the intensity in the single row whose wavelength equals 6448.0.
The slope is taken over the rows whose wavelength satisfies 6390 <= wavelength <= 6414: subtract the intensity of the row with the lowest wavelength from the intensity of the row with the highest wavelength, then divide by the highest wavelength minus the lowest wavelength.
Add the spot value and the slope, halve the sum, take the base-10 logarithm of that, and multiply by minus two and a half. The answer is -2.74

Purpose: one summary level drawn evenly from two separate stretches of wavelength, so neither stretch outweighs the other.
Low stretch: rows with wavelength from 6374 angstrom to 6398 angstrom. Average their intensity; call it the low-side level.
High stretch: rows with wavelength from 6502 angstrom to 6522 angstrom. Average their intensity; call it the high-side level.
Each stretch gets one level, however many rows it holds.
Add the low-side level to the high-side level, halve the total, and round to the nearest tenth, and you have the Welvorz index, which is 25.3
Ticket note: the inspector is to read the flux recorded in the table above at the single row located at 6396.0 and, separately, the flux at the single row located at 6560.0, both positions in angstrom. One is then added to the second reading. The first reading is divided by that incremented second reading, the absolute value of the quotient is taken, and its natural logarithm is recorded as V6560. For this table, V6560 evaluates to 0.16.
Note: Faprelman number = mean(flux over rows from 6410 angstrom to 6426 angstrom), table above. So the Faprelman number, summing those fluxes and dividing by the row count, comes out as 25.2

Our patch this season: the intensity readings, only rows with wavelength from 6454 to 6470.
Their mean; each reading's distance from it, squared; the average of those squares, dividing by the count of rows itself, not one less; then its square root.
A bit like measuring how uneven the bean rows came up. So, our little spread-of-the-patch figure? 0.23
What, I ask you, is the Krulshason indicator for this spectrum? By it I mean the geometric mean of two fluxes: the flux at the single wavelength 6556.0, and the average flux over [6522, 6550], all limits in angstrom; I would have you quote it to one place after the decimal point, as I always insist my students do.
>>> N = 24.0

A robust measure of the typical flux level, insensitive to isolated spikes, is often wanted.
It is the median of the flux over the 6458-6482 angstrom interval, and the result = 25.2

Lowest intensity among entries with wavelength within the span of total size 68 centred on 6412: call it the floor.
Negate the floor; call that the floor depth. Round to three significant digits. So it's -24.6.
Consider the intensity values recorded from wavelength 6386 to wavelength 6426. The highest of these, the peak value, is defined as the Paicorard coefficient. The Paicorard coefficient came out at 26.23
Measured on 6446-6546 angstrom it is 25.95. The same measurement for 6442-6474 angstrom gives 25.46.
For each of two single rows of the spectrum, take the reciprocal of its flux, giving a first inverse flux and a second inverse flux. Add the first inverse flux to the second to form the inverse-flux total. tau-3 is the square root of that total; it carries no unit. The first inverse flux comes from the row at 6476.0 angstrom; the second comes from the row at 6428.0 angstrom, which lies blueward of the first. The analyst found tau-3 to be 0.2816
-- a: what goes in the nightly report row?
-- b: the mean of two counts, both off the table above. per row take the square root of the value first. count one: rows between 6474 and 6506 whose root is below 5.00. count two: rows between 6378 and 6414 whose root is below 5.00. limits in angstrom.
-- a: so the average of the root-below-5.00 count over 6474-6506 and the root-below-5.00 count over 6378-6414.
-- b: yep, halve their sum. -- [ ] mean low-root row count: 1.50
